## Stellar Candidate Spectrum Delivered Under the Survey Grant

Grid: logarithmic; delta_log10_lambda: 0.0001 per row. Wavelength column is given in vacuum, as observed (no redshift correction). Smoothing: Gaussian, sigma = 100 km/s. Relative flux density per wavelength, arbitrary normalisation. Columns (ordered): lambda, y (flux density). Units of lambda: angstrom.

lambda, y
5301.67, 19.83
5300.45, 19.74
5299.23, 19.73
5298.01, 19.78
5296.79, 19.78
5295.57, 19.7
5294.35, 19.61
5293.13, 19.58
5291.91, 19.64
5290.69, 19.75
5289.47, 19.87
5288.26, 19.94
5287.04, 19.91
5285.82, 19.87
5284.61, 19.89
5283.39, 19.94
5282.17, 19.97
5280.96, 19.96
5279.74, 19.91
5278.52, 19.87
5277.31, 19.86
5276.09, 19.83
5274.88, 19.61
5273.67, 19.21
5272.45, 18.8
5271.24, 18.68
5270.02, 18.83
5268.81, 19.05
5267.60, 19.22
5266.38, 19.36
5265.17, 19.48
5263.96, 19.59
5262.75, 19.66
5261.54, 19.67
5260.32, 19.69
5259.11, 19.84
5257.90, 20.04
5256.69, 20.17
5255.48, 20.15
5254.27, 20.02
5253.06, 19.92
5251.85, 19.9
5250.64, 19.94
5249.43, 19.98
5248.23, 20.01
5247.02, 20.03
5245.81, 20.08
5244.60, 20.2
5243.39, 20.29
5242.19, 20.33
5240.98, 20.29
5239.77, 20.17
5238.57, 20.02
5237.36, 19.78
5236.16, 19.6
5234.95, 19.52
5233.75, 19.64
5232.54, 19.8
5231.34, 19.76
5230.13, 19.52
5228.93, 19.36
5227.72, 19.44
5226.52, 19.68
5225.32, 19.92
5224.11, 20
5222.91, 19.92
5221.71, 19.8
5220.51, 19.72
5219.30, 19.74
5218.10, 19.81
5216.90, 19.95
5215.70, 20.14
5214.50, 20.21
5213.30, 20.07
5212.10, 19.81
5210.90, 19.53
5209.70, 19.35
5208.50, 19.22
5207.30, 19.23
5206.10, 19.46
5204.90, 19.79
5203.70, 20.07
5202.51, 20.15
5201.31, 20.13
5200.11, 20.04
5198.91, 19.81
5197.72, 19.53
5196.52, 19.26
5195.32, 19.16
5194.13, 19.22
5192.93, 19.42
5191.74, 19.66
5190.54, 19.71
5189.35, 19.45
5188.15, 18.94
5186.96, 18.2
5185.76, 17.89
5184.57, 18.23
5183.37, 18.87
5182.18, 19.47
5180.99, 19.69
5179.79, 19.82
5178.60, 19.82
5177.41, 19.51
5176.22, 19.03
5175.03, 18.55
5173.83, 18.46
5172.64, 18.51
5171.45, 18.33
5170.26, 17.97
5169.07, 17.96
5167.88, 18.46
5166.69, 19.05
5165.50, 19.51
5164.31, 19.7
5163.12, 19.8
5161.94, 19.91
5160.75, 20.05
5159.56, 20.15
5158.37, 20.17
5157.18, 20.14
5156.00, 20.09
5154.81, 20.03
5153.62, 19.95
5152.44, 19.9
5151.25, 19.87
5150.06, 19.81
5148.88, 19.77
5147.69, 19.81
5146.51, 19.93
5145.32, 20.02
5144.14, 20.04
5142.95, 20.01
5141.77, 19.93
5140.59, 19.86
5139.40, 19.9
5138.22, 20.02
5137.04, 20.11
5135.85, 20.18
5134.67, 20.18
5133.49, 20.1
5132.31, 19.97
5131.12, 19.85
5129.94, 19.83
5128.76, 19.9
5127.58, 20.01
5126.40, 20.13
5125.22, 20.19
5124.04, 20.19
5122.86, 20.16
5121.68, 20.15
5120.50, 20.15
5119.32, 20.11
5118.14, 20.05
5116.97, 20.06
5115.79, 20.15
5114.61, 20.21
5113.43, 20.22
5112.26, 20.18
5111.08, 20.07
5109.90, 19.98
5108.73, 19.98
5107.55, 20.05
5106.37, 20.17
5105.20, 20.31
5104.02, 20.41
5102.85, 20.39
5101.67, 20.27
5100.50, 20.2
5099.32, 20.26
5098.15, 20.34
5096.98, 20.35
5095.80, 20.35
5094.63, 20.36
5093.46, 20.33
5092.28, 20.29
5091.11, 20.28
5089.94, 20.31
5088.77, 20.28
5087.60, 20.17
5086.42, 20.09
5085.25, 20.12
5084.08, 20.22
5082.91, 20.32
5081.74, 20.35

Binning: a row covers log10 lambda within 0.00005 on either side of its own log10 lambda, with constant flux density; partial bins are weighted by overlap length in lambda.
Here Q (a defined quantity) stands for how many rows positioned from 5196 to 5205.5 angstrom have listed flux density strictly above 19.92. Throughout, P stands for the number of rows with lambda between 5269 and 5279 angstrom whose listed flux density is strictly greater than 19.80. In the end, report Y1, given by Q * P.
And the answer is 12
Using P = 3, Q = 4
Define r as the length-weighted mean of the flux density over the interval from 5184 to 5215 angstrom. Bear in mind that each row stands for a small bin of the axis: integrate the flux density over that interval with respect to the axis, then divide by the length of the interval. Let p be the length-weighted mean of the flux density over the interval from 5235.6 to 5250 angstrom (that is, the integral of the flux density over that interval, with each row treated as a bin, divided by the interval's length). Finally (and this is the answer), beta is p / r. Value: 1.03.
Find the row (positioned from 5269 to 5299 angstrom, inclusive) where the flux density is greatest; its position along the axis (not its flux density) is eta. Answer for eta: 5282.17 angstrom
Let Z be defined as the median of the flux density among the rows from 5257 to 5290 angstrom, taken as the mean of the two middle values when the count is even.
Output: 19.83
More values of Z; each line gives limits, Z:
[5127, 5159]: 19.97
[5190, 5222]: 19.74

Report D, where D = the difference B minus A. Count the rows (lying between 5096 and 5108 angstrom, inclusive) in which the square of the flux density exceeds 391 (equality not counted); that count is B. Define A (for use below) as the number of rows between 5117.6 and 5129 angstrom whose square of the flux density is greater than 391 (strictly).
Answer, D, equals 0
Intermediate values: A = 10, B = 10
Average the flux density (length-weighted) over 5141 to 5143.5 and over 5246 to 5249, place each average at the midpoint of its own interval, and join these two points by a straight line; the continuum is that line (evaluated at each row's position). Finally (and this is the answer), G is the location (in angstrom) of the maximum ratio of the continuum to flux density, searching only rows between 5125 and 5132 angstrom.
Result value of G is 5129.94 angstrom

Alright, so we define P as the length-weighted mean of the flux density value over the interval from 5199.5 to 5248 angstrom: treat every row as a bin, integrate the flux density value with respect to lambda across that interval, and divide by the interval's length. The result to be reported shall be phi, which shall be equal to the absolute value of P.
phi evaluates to 19.8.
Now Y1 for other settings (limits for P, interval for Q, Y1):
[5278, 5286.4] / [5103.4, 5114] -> 63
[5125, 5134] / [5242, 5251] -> 64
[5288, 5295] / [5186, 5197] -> 0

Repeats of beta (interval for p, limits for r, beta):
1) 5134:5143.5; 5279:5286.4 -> 1.01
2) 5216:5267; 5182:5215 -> 1.02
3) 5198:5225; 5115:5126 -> 0.98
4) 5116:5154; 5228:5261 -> 1.00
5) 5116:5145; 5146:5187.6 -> 1.04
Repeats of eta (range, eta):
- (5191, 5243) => 5242.19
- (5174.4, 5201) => 5200.11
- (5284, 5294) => 5288.26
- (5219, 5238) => 5224.11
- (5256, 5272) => 5256.69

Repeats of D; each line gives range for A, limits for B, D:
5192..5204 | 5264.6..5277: -4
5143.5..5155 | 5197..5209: -3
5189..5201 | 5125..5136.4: 8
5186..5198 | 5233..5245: 7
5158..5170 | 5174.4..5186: -3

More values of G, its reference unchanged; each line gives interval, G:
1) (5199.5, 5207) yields 5206.10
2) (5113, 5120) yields 5118.14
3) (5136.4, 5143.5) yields 5140.59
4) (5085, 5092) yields 5086.42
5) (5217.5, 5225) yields 5220.51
